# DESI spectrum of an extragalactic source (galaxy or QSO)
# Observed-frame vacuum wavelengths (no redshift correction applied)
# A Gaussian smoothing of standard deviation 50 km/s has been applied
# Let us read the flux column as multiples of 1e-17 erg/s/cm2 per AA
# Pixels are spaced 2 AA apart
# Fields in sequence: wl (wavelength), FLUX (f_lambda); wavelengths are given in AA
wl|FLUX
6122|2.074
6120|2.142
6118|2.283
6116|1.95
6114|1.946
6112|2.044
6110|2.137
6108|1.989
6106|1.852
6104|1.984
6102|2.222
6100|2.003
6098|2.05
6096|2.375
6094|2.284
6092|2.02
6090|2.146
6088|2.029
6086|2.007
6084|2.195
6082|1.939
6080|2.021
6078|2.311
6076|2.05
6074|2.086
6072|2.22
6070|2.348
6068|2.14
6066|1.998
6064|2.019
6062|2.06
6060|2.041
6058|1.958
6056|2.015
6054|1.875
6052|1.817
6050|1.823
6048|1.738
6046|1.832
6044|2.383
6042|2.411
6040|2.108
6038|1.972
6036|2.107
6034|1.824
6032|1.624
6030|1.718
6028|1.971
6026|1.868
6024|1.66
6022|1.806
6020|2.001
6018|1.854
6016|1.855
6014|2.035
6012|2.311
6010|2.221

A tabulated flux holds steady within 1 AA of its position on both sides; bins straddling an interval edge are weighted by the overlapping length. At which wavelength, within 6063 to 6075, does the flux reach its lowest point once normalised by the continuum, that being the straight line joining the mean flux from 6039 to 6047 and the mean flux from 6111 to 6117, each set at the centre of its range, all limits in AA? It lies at 6066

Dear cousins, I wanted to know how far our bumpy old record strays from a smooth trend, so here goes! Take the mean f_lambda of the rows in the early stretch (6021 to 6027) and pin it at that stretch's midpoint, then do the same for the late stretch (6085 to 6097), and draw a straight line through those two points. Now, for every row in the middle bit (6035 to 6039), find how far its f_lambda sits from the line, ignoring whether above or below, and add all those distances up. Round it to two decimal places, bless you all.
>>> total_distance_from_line 0.38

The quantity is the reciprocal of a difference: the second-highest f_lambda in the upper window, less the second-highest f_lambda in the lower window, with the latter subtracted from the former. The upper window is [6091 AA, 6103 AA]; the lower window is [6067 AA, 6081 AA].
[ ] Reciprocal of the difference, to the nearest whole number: -37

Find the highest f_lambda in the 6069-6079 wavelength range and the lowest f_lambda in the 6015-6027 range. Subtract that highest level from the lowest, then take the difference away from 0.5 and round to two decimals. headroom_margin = 1.19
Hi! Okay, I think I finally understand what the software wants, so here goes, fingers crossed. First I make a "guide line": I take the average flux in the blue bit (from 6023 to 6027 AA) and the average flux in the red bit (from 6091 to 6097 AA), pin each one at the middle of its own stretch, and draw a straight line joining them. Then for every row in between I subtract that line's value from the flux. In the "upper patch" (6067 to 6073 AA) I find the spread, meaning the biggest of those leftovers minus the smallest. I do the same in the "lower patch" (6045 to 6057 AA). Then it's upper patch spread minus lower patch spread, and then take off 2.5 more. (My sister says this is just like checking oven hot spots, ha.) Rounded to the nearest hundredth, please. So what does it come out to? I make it -2.53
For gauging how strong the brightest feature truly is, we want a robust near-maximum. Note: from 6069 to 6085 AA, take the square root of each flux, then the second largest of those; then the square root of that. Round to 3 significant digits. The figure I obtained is 1.23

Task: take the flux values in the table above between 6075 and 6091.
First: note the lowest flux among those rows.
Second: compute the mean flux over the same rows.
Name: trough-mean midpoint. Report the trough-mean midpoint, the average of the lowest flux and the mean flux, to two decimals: 2.01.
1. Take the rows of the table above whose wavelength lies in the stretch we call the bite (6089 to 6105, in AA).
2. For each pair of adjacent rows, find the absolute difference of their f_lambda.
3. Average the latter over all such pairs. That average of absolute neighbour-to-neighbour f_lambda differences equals 0.187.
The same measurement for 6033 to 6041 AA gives 0.185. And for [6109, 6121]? 0.134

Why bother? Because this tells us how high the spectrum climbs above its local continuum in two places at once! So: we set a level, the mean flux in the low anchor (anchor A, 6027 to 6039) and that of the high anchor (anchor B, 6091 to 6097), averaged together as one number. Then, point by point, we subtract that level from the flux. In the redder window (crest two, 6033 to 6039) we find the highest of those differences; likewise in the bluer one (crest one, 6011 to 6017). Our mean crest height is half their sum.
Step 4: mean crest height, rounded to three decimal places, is 0.161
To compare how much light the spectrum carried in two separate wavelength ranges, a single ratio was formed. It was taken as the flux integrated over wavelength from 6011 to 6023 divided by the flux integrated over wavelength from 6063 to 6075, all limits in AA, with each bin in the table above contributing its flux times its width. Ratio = 0.93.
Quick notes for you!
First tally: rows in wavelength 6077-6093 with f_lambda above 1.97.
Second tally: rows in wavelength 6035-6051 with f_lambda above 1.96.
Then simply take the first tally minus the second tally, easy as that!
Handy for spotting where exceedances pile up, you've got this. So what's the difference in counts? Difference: 2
